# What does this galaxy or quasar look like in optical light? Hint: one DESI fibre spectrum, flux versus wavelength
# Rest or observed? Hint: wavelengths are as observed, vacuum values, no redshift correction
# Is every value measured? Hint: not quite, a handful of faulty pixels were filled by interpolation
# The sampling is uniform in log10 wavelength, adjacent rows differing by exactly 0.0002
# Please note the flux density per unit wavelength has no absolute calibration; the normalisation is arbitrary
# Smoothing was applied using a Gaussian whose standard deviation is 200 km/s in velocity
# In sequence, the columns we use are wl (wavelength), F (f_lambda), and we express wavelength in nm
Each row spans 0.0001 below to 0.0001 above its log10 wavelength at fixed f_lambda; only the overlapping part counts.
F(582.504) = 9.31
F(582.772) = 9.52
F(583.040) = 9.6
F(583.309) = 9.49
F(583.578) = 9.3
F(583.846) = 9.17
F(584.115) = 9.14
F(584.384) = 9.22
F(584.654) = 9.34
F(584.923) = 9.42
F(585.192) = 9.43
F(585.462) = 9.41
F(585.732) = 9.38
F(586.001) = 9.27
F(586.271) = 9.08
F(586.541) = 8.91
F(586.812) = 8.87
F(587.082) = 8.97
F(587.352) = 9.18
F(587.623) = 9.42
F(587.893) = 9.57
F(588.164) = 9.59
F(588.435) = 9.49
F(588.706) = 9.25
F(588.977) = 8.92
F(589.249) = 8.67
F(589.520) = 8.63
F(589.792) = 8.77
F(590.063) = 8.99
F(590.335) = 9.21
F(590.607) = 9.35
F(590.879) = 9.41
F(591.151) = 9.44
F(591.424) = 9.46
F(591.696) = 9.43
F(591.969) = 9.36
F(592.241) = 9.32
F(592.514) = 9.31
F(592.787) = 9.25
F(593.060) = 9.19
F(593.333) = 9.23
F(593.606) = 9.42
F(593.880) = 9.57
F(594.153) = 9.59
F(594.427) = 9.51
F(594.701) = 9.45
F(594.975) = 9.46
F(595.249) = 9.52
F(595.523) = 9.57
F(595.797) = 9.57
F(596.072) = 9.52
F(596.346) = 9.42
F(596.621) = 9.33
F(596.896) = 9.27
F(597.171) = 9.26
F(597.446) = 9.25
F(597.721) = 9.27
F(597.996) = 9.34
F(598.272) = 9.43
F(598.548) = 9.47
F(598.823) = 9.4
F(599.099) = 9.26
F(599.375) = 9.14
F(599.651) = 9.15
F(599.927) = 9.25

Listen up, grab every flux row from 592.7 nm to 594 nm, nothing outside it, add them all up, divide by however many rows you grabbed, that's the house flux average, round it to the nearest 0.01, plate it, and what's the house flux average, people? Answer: 9.33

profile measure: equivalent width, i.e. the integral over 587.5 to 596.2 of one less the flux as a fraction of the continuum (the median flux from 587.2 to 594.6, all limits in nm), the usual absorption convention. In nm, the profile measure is 0.02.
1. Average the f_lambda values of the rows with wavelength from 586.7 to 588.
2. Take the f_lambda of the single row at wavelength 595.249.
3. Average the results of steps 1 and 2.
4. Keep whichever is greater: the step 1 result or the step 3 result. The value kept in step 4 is 9.36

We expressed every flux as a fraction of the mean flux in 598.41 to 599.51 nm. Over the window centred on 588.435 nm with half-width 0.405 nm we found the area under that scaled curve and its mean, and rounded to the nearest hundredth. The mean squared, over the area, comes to 1.25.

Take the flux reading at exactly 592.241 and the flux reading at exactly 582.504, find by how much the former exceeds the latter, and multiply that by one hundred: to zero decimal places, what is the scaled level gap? 1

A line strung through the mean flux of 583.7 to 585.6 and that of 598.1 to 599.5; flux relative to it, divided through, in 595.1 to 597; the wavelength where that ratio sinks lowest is 596.896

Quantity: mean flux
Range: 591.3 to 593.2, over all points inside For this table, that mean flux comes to 9.33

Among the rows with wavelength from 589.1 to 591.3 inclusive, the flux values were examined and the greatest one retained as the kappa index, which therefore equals 9.44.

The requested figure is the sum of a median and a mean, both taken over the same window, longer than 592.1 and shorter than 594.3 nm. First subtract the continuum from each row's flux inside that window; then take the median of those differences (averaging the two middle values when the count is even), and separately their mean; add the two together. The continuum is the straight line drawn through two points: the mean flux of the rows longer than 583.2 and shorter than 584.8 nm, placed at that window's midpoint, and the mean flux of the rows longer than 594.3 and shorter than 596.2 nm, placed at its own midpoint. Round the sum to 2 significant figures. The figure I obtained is -0.25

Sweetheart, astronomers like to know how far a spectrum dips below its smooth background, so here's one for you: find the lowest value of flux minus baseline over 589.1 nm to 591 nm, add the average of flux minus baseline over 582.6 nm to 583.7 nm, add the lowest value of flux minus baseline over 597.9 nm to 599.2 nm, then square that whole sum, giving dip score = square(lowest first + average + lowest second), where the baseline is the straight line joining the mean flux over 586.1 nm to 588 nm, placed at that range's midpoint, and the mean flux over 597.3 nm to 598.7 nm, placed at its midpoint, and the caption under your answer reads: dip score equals 0.07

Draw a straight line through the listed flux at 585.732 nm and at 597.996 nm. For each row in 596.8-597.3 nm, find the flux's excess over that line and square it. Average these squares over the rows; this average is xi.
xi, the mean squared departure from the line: 0.01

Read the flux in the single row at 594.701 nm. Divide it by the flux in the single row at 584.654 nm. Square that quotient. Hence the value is 1.02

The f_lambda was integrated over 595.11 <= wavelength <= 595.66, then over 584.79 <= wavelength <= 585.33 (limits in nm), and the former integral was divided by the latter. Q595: 1.03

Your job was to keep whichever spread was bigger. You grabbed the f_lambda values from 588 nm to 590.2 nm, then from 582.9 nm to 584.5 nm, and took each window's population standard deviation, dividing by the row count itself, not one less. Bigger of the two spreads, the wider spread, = 0.34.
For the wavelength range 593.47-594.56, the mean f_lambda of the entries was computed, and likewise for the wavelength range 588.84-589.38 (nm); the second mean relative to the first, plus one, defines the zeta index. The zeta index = 1.92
